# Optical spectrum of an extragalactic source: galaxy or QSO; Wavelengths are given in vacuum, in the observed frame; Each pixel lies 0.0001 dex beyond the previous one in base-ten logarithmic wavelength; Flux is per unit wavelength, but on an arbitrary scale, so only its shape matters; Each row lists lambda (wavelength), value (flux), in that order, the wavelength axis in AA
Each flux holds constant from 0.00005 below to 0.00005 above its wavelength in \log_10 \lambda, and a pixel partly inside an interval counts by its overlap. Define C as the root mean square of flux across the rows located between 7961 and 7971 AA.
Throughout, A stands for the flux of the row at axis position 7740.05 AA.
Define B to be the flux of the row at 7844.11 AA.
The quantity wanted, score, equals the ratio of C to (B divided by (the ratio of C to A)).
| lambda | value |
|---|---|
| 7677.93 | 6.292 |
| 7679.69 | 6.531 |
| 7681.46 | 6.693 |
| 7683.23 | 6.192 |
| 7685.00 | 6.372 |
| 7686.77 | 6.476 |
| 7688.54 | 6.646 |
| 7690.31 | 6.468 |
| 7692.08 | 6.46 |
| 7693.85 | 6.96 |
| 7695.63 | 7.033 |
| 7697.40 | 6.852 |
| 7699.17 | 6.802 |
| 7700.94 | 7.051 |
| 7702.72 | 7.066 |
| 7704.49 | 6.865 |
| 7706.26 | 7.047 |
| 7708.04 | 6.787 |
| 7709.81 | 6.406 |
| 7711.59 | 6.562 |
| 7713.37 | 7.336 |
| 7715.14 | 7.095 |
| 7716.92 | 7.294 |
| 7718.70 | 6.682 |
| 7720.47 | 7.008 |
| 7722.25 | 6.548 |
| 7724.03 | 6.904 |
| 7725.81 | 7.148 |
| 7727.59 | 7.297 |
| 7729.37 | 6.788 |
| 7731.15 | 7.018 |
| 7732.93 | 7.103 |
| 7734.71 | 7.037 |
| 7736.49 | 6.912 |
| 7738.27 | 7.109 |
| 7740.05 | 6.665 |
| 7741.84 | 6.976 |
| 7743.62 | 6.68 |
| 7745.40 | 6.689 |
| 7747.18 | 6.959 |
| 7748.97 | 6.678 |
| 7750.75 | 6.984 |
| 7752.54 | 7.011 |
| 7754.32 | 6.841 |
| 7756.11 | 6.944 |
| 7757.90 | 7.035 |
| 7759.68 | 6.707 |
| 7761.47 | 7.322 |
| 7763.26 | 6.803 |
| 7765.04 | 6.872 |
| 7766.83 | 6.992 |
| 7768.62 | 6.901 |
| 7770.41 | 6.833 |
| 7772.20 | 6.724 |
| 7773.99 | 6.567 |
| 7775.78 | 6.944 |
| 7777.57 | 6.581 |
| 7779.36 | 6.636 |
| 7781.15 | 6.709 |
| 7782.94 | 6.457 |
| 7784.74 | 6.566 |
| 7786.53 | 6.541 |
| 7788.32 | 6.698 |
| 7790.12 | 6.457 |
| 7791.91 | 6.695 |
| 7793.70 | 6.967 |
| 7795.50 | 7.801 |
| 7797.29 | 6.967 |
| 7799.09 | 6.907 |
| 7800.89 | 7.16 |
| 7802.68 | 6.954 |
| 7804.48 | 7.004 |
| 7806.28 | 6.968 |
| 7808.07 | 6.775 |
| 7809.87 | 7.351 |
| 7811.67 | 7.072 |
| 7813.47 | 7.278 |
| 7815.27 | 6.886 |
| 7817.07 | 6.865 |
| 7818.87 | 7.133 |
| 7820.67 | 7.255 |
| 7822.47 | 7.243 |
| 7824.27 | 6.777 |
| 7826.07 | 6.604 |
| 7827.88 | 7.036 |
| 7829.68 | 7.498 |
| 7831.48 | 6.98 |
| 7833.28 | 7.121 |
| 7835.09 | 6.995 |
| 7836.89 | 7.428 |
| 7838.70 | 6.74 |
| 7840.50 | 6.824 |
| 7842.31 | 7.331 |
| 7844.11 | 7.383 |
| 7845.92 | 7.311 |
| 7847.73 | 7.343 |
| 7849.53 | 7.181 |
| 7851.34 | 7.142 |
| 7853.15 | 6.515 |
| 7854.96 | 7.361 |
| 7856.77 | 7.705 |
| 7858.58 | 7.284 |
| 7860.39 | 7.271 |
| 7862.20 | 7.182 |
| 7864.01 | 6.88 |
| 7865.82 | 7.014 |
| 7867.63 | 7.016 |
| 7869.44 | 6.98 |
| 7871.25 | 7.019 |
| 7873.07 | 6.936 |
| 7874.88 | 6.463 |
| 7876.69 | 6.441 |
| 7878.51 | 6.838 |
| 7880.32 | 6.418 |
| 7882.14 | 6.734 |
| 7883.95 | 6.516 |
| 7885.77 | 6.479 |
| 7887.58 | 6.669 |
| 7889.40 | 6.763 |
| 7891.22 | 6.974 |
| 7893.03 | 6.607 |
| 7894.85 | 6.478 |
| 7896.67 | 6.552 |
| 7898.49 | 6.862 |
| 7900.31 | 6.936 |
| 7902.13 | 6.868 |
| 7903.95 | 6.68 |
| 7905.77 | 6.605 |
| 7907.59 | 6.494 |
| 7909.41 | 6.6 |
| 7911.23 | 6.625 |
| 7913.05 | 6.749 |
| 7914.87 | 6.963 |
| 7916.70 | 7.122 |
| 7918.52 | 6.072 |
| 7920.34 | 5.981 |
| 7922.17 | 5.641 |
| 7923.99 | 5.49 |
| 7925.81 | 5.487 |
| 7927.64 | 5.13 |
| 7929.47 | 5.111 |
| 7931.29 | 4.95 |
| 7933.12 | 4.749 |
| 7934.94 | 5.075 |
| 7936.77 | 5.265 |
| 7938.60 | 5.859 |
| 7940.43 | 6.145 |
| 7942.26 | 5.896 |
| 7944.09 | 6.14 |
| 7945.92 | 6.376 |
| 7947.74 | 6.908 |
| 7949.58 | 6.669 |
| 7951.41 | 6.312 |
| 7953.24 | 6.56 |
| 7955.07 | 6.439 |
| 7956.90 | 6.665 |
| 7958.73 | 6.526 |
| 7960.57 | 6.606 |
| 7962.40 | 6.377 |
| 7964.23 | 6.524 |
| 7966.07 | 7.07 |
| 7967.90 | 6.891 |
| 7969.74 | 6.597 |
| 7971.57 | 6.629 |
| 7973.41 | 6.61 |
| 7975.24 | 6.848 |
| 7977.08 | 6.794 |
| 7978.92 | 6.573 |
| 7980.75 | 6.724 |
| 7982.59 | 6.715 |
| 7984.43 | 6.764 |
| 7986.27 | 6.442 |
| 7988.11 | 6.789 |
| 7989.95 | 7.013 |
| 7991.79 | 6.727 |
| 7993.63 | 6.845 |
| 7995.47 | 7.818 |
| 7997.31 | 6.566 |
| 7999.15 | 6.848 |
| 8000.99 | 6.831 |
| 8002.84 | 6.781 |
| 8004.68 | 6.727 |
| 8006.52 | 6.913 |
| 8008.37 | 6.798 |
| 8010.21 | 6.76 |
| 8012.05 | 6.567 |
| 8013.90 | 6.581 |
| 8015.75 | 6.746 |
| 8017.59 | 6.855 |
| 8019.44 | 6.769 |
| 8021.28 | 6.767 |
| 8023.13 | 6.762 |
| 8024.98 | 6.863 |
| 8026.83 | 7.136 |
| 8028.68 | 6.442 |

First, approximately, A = 6.665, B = 7.383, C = 6.7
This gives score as 0.91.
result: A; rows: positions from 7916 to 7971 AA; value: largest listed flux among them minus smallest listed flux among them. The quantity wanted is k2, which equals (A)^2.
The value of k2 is 5.6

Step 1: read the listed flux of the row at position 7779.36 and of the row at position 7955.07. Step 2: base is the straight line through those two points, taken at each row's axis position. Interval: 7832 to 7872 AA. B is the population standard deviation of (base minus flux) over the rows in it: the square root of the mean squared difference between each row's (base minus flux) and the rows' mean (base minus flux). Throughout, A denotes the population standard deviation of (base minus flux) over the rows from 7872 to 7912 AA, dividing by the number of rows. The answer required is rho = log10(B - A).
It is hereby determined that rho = -1.08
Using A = 0.175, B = 0.3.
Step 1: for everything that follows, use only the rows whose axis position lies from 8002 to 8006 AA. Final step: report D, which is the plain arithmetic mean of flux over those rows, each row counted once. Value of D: 6.75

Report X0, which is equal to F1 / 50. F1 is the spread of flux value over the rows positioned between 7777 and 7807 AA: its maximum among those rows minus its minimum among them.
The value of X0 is 0.027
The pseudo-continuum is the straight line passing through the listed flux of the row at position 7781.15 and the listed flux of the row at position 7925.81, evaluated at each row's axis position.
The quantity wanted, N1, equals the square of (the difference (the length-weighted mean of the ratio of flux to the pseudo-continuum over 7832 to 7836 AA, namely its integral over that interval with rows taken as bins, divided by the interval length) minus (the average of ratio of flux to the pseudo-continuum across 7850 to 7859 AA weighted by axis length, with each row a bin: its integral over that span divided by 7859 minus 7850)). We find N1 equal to 0.003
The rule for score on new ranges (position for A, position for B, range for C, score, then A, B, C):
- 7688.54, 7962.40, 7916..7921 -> 0.97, 6.646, 6.377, 6.4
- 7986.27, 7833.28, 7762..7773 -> 1.02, 6.442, 7.121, 6.9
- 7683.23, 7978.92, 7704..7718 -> 1.18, 6.192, 6.573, 6.9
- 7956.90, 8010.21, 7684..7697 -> 0.98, 6.665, 6.76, 6.6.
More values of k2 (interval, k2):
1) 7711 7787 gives 0.8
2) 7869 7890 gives 0.4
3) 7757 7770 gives 0.4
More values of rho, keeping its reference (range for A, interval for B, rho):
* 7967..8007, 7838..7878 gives -1.30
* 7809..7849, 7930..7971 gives -0.40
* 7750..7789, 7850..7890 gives -0.86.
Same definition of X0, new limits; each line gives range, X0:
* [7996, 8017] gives 0.007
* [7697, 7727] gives 0.019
